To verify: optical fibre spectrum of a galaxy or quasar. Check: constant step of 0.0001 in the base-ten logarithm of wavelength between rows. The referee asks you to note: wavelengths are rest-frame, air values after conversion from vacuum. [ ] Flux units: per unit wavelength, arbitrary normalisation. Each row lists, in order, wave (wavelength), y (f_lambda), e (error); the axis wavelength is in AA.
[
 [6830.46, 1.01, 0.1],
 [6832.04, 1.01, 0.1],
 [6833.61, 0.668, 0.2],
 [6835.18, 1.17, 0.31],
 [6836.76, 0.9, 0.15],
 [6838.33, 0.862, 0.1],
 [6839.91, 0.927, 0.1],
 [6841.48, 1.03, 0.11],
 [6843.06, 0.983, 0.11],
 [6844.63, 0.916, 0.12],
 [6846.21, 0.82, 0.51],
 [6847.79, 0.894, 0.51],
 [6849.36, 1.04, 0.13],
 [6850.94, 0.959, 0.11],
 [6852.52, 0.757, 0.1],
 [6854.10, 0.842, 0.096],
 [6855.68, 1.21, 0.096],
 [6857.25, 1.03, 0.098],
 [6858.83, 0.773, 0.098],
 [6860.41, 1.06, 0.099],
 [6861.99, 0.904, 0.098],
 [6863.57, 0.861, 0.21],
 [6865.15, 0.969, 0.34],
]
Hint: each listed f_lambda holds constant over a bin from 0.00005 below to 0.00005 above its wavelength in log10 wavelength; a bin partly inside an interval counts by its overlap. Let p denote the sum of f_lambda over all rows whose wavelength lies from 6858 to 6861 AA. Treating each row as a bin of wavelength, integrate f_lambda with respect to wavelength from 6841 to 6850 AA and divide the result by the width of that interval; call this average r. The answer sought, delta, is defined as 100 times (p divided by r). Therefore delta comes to 194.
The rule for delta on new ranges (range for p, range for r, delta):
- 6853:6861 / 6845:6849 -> 557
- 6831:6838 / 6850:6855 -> 434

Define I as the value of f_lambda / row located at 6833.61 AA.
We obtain 0.668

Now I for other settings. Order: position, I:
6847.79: 0.894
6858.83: 0.773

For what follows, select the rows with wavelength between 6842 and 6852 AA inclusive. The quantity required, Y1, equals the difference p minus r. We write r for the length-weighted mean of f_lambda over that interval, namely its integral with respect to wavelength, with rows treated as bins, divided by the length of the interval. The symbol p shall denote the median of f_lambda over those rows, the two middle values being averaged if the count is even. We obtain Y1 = 0.00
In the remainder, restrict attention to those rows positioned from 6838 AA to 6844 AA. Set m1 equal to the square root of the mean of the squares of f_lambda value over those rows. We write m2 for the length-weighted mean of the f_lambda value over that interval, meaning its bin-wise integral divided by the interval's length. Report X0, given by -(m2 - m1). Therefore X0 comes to -0.004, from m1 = 0.95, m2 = 0.957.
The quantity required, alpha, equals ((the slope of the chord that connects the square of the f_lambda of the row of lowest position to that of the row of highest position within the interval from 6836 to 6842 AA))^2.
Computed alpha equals 0.0028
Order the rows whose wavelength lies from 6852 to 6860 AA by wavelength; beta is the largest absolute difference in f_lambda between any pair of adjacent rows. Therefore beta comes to 0.37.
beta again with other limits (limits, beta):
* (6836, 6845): 0.10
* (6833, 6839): 0.50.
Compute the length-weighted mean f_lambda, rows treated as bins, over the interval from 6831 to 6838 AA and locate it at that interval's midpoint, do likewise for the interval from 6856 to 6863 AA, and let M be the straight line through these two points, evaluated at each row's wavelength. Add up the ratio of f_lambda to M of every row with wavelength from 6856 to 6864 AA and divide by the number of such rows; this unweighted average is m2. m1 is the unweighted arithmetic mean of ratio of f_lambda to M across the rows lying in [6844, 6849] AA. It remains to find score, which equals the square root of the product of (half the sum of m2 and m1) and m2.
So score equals 0.96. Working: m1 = 0.93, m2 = 0.97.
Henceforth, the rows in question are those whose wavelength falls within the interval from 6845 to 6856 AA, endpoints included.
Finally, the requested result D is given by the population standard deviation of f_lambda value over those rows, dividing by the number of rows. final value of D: 0.143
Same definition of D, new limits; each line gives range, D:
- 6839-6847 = 0.071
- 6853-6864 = 0.141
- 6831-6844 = 0.137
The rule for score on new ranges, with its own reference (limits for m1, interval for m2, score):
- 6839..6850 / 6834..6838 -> 1.08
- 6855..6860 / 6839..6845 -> 1.03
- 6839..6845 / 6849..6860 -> 1.00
